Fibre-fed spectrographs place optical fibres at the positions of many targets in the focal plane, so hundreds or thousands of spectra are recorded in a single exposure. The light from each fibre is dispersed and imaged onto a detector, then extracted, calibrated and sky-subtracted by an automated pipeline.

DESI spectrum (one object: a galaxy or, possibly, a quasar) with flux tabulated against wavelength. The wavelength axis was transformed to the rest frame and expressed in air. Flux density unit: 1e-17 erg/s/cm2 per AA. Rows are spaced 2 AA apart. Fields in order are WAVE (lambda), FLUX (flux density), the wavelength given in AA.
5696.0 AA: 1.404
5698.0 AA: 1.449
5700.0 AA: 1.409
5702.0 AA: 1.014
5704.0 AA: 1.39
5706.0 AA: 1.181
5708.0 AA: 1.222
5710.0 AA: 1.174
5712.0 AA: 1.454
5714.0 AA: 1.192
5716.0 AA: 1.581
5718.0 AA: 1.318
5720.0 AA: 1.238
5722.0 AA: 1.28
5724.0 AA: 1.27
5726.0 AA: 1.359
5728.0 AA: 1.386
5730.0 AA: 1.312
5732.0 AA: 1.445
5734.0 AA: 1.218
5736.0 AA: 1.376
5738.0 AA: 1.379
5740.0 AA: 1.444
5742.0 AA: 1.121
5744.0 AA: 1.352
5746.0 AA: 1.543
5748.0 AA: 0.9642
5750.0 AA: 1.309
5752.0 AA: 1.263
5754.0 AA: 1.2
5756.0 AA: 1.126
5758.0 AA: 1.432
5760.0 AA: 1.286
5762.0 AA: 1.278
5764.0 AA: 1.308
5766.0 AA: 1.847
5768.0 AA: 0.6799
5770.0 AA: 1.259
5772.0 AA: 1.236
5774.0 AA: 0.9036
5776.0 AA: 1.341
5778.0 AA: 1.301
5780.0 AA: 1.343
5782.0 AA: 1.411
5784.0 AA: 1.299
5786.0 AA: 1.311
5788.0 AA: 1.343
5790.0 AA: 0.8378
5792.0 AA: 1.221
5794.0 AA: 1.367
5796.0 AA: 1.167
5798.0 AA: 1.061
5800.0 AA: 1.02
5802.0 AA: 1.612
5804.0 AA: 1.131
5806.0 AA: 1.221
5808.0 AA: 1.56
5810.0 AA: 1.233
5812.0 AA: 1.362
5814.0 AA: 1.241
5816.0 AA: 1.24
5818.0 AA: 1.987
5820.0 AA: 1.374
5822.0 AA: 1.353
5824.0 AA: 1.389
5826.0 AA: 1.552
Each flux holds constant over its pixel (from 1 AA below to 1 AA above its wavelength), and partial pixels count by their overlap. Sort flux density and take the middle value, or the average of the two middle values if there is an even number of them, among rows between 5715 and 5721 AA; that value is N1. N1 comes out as 1.32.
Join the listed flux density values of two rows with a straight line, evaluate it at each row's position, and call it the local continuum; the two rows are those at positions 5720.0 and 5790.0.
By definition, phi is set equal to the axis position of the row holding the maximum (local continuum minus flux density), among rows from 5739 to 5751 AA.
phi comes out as 5748.0 AA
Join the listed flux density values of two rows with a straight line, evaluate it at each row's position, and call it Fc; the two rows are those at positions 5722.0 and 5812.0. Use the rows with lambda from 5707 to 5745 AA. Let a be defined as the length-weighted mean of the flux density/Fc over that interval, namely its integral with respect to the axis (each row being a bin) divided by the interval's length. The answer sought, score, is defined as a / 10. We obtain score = 0.103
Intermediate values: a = 1.03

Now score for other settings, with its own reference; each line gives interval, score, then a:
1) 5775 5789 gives 0.100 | 1.00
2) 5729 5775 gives 0.097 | 0.97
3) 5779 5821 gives 0.096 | 0.96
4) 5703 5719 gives 0.103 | 1.03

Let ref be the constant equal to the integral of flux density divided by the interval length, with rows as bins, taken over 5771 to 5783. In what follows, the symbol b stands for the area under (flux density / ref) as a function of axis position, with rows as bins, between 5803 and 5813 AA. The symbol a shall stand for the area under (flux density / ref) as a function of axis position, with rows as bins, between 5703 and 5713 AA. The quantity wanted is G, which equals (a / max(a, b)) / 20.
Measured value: 0.0493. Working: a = 10.2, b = 10.4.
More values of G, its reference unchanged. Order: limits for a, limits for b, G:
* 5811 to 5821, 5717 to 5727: 0.0500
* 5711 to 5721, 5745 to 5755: 0.0500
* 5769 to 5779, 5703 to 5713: 0.0470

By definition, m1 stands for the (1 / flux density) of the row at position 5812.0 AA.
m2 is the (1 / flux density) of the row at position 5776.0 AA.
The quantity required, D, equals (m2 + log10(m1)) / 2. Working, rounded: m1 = 0.73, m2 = 0.746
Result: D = 0.306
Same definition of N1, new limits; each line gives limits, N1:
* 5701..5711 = 1.18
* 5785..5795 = 1.31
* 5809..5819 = 1.24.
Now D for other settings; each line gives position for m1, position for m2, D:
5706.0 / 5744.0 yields 0.334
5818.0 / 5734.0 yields 0.261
